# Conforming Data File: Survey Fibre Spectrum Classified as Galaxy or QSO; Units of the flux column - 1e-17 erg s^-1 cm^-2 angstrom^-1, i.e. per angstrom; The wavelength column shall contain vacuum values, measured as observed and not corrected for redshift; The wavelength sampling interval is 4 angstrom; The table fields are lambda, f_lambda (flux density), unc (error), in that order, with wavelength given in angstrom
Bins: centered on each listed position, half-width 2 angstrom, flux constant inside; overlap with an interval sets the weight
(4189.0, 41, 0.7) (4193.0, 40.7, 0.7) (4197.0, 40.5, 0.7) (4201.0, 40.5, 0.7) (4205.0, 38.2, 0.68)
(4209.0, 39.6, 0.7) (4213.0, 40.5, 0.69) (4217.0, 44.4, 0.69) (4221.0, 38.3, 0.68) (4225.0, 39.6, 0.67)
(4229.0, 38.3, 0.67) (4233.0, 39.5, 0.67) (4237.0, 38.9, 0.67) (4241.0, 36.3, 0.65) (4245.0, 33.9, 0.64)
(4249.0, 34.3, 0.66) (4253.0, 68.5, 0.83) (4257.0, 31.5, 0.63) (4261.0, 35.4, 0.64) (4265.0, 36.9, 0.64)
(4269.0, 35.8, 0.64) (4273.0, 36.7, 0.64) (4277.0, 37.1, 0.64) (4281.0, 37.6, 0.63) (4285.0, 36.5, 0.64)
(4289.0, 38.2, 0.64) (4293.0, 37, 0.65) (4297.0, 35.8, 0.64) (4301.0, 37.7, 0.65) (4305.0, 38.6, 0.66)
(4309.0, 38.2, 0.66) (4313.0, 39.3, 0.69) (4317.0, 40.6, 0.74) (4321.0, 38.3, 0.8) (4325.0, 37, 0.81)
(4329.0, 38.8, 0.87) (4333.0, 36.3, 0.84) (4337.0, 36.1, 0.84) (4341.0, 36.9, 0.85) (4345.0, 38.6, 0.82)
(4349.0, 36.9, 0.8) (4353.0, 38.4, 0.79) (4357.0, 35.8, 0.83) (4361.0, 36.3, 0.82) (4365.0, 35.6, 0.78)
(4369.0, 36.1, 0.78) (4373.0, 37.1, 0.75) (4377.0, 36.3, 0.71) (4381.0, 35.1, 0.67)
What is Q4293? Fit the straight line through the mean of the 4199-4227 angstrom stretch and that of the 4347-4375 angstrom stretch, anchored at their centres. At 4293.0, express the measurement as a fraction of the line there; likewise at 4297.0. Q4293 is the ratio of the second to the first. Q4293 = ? 0.970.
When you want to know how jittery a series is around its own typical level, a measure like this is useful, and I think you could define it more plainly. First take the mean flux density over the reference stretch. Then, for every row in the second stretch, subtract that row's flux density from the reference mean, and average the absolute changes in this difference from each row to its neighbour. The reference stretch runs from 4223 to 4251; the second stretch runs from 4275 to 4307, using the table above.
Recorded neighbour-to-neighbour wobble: 1.2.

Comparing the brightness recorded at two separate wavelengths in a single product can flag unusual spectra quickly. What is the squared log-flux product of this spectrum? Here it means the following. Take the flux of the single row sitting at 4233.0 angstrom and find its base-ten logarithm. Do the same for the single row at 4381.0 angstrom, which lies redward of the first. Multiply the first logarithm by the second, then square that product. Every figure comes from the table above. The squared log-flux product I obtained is 6.1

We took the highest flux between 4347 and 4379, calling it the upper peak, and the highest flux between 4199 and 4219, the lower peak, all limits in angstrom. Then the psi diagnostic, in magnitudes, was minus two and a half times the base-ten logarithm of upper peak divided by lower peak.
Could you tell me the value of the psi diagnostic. 0.16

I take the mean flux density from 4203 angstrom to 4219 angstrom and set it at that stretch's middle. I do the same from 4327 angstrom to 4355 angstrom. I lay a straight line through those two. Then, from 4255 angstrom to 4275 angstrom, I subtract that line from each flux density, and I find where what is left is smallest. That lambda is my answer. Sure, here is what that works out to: 4257.0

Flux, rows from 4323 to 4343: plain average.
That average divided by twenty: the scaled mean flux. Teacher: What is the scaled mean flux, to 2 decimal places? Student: 1.85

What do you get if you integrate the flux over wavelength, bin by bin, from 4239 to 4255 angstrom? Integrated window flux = 692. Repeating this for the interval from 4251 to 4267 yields 689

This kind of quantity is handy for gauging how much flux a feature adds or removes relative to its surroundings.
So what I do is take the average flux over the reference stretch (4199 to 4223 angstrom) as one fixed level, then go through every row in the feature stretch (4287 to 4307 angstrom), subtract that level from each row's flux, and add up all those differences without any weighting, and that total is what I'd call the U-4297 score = -14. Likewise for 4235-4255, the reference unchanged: 11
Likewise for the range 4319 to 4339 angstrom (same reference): -15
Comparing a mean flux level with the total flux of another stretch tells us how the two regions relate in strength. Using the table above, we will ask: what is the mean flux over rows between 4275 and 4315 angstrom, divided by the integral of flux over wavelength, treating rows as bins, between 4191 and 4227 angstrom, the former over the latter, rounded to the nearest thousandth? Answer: 0.026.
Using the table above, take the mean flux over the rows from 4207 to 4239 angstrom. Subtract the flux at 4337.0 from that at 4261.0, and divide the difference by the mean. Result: -0.02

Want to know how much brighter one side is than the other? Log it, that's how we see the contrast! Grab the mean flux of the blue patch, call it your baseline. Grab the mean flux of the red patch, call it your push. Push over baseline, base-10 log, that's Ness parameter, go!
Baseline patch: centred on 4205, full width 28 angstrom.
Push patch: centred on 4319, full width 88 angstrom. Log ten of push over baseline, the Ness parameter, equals -0.034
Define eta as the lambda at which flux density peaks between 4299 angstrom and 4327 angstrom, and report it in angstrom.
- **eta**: 4317.0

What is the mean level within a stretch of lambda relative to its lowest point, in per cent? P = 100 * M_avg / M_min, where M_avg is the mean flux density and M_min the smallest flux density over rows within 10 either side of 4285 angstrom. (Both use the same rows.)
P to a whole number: 102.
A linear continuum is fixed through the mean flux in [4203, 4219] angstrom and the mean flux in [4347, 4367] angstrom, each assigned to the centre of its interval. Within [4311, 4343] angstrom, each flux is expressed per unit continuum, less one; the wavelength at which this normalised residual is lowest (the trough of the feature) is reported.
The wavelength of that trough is 4337.0 angstrom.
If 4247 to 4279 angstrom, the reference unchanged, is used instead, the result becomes 4257.0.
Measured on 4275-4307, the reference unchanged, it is 4297.0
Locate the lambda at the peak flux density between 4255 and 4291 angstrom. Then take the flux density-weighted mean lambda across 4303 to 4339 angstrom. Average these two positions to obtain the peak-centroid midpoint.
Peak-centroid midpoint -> 4304.9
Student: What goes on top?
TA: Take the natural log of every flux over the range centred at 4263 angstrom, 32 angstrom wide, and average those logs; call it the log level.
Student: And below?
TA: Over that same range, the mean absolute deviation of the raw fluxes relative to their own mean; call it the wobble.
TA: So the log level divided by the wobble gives 1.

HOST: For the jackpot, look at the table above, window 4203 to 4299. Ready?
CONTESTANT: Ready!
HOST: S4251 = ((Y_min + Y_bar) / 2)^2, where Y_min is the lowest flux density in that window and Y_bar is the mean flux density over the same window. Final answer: 1232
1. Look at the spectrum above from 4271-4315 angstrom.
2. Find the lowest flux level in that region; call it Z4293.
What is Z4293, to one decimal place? 35.8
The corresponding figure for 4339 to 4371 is 35.6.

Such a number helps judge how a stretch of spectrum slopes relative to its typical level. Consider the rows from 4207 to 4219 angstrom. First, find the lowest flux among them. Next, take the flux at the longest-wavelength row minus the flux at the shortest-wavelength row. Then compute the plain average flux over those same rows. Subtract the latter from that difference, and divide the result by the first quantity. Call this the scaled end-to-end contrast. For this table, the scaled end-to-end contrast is -0.93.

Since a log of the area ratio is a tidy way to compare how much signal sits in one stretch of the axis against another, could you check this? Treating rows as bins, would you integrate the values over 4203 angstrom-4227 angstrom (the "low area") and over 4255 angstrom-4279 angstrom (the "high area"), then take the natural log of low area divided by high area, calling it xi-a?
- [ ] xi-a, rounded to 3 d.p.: 0.120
